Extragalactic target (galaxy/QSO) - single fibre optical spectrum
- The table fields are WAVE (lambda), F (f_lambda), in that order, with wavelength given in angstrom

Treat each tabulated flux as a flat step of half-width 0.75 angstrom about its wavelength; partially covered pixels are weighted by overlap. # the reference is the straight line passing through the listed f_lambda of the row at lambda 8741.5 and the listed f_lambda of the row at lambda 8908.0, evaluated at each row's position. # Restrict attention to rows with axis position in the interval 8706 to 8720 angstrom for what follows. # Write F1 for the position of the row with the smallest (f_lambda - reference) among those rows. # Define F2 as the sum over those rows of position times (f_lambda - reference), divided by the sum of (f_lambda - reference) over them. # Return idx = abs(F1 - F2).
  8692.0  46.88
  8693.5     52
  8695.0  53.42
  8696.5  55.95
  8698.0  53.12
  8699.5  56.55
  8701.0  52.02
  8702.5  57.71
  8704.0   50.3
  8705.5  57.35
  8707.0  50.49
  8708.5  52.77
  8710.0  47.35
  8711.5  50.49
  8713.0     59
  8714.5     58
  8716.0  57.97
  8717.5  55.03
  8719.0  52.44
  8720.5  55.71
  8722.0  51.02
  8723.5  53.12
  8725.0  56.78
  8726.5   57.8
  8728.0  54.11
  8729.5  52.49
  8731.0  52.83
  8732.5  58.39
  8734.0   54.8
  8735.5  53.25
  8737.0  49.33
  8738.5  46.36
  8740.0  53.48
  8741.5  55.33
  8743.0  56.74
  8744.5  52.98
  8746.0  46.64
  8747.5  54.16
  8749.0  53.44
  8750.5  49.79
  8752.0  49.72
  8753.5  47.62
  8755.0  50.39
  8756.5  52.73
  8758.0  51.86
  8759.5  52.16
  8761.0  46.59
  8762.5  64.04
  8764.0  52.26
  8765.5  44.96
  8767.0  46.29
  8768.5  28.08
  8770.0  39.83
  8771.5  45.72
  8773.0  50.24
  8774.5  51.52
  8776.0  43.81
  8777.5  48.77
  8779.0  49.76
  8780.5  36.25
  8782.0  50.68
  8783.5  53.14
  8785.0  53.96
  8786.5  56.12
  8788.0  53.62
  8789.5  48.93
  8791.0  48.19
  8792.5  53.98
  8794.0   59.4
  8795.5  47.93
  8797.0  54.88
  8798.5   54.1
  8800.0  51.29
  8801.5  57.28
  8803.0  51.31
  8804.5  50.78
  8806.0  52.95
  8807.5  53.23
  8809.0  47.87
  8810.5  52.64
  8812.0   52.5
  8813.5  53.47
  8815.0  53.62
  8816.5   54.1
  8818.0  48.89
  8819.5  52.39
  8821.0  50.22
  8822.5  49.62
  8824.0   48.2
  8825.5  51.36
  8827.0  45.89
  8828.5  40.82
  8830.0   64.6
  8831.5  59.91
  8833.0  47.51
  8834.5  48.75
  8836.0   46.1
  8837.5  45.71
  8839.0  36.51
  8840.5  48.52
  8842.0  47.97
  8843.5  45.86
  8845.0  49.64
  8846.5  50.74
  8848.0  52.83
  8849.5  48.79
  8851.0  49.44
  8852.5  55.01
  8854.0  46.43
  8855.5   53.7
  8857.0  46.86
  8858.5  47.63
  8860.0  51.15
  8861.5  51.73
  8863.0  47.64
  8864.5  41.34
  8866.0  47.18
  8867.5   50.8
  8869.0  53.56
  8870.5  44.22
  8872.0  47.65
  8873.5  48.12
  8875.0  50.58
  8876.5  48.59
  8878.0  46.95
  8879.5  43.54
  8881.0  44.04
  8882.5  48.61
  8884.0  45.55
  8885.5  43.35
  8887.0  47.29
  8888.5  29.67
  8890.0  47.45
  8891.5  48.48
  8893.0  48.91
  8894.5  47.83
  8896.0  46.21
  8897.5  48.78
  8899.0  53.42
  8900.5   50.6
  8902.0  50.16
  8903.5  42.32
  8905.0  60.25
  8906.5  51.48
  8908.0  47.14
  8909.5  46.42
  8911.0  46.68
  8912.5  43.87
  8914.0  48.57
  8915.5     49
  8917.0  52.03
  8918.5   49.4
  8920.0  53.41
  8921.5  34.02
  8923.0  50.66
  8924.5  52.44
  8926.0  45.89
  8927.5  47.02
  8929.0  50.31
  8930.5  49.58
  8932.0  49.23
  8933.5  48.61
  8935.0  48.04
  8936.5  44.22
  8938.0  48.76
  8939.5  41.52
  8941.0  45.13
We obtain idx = 0.4 angstrom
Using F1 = 8710.0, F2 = 8710.4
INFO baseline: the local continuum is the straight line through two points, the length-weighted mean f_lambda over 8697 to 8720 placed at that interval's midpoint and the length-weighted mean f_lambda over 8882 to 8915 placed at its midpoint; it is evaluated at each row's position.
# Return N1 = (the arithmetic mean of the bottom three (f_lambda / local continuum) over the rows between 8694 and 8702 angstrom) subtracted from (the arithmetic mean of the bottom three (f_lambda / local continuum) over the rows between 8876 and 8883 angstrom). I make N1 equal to -0.038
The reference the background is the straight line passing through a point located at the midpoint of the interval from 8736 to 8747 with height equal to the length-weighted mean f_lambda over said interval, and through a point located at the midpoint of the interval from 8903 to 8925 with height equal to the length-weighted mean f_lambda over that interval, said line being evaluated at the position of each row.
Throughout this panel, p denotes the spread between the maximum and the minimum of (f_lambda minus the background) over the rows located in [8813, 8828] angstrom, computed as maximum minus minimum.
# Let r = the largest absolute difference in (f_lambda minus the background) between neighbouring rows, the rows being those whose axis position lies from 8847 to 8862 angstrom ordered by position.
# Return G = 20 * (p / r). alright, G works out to 19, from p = 8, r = 9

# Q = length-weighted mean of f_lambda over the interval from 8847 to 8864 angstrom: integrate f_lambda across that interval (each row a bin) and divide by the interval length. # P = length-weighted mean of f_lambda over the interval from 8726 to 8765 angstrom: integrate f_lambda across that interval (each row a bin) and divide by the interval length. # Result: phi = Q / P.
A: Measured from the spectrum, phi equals 0.95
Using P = 53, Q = 50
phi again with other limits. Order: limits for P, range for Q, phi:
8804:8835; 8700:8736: 1.05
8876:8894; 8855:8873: 1.07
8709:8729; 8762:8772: 0.83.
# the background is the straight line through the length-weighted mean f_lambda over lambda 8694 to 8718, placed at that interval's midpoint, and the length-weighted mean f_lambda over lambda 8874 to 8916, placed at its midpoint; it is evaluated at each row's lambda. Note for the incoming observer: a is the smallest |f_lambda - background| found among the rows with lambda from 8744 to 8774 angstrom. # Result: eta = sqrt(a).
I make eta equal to 0.30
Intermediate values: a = 0.09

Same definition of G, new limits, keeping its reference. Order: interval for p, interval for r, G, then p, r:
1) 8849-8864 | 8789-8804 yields 15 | 9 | 11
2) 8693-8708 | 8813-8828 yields 27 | 7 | 5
